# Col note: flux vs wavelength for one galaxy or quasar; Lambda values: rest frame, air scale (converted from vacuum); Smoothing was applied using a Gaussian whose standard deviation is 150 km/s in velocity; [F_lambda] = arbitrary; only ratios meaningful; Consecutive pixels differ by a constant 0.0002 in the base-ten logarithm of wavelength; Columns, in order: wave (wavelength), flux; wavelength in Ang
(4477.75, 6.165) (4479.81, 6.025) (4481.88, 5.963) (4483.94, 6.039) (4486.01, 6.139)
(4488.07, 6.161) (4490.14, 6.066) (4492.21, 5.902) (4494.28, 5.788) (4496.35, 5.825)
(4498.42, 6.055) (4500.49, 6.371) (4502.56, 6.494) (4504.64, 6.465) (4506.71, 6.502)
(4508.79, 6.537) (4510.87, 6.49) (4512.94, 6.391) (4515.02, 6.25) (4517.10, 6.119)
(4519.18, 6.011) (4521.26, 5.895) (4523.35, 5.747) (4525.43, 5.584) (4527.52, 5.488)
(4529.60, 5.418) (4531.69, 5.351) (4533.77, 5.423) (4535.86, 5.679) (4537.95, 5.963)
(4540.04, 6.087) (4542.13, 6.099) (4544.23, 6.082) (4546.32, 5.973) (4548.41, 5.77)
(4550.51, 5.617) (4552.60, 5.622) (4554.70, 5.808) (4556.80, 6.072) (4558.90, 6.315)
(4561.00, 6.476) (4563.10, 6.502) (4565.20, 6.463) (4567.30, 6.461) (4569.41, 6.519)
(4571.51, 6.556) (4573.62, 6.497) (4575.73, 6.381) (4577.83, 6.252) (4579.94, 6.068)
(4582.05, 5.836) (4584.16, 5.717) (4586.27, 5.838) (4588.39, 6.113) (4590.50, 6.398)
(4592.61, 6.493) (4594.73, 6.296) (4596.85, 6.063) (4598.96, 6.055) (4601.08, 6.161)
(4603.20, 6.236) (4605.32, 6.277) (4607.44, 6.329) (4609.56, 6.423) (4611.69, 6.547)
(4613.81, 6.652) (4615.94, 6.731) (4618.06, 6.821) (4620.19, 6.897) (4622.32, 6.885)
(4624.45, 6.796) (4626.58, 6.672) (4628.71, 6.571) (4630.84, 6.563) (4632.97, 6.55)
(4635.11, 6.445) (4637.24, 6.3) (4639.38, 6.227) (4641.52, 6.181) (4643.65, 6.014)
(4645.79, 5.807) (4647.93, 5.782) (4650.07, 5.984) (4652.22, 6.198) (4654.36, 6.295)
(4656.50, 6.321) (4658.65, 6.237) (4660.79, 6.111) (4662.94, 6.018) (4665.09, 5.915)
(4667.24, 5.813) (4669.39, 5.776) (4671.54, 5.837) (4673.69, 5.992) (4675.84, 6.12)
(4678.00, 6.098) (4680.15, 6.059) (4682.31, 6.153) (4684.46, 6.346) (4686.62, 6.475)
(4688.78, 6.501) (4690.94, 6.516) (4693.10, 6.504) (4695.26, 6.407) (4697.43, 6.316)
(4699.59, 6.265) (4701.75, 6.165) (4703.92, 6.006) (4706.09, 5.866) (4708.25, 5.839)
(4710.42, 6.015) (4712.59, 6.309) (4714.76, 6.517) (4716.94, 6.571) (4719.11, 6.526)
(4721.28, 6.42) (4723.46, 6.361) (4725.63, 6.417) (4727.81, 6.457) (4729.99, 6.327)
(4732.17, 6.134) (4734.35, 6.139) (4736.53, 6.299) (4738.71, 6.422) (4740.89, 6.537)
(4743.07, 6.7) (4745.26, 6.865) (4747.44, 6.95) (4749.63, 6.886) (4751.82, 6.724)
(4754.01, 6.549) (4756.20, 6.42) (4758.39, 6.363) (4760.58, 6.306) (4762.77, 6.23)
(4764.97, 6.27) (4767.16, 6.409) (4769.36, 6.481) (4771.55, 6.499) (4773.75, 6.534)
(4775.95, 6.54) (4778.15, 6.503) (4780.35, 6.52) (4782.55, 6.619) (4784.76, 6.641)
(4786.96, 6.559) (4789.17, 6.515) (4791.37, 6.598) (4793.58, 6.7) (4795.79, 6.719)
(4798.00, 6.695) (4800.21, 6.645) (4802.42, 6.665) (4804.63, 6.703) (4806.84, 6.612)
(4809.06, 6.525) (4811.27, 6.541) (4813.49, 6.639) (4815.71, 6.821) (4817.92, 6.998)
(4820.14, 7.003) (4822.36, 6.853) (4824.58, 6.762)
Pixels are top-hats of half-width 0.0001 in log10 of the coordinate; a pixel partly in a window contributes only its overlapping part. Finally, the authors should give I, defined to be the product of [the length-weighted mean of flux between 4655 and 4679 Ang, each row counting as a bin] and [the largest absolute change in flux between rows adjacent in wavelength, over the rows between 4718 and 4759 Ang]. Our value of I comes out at 1.2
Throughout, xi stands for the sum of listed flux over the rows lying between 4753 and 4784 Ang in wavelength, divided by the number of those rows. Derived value 6.4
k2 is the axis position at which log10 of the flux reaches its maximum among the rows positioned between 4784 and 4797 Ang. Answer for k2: 4795.79 Ang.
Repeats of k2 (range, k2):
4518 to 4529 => 4519.18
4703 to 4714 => 4712.59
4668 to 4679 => 4675.84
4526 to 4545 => 4542.13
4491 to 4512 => 4508.79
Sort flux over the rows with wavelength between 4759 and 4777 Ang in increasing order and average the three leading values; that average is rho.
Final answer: 6.3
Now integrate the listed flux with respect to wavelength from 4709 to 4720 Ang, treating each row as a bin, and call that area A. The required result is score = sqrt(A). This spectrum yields 8.4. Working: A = 70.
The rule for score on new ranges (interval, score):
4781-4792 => 8.5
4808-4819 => 8.6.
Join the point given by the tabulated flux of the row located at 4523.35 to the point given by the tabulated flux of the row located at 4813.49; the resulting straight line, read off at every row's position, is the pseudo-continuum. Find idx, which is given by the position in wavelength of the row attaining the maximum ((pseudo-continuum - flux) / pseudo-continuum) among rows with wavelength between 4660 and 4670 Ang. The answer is 4669.39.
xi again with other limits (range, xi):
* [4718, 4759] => 6.5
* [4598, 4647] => 6.4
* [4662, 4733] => 6.2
